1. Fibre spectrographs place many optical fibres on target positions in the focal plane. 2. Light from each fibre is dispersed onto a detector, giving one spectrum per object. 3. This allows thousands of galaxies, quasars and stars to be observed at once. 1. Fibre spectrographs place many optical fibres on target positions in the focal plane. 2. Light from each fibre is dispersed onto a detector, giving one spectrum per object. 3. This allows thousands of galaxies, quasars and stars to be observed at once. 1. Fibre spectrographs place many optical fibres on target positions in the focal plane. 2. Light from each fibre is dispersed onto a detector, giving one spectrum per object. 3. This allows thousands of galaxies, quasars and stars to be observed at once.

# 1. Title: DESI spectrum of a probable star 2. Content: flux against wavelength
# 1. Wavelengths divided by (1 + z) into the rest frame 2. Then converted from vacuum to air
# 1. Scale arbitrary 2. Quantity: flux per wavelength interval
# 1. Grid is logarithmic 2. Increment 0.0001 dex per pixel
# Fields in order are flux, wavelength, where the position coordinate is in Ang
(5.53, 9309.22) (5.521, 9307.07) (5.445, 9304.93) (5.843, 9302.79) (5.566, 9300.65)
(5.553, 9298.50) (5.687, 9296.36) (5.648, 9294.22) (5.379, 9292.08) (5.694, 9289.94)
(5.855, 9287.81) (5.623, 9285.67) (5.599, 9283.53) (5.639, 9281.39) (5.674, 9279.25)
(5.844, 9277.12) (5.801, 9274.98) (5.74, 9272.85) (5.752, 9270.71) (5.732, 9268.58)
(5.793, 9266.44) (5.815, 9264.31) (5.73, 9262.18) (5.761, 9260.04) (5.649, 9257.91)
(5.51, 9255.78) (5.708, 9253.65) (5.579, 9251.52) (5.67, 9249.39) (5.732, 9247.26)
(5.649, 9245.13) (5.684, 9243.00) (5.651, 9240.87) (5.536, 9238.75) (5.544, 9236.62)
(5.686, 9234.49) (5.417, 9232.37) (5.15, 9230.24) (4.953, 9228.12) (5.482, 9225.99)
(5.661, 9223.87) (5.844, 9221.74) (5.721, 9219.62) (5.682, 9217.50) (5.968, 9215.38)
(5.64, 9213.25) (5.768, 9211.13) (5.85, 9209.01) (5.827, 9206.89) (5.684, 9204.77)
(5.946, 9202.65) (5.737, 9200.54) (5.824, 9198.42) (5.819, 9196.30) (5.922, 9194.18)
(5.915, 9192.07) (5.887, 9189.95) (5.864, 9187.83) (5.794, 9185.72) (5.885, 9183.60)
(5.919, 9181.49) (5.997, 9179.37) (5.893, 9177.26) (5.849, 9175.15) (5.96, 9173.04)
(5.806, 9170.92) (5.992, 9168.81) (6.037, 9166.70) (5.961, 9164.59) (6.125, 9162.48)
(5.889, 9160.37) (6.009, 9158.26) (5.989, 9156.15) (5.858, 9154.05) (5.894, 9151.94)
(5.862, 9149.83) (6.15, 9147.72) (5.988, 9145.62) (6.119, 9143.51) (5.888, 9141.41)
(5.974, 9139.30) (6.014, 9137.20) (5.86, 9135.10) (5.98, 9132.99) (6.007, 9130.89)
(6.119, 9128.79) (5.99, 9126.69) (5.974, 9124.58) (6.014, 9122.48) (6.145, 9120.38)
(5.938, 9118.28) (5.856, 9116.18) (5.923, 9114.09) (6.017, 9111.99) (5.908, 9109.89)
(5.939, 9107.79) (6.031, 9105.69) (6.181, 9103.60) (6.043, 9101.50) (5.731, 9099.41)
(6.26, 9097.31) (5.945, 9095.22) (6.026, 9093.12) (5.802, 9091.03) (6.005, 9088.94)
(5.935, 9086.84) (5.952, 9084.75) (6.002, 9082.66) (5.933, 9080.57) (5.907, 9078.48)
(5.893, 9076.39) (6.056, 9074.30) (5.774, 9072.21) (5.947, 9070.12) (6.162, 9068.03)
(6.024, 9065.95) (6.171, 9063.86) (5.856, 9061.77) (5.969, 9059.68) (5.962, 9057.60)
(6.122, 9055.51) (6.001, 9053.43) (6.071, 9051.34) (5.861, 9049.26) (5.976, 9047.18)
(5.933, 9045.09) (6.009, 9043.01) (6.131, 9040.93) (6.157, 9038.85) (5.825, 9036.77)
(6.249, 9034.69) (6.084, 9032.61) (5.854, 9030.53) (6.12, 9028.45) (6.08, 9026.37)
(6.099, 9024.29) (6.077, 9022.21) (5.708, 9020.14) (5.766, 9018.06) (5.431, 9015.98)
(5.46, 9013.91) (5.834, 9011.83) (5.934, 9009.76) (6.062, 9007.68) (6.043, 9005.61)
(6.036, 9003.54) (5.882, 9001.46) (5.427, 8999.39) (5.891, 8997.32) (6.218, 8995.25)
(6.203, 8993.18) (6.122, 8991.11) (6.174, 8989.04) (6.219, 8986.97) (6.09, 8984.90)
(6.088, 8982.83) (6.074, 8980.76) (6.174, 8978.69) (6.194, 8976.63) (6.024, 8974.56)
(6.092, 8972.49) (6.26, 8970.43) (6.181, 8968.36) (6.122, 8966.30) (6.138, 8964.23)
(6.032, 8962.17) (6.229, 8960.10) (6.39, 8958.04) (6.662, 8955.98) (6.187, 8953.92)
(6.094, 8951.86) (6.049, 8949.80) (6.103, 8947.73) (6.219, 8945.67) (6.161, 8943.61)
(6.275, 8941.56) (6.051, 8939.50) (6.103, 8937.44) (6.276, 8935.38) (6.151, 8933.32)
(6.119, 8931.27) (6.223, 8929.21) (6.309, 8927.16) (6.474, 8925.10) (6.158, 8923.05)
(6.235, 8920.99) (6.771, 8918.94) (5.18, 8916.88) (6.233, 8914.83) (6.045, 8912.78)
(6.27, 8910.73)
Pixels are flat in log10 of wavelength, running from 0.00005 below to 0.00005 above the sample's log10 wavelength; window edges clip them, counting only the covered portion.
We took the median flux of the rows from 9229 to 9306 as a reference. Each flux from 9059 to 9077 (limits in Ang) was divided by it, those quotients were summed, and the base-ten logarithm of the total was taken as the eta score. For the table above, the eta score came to 0.977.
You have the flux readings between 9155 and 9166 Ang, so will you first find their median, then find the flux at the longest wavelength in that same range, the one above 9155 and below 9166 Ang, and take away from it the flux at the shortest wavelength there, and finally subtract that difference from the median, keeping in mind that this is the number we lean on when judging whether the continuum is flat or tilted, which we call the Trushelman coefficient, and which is 6.0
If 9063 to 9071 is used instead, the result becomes 6.3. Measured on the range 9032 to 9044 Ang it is 6.2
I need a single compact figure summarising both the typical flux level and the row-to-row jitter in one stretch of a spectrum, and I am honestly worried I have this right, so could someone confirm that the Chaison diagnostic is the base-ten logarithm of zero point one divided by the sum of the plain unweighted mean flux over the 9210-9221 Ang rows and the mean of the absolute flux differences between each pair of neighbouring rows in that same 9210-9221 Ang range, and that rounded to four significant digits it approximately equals -1.775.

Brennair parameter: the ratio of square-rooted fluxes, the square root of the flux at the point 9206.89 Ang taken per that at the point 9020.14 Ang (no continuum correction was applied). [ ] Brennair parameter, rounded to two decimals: 1.01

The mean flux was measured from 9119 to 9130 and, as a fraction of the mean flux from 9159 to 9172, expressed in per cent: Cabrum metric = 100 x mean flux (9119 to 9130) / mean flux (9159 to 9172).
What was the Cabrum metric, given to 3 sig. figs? 101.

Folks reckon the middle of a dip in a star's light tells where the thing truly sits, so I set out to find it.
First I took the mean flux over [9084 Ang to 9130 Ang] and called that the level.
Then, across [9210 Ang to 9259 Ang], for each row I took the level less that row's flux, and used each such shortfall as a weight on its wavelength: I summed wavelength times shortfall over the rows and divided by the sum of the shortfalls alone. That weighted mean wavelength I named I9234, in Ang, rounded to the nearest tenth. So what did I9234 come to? 9235.2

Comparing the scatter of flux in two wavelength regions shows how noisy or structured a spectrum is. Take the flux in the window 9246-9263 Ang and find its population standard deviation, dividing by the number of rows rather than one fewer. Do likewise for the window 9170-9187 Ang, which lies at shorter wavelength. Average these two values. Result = 0.07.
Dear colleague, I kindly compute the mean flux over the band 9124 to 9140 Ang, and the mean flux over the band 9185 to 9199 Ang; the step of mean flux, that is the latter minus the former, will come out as -0.13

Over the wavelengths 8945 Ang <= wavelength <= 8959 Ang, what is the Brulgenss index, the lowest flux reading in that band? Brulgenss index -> 6.049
